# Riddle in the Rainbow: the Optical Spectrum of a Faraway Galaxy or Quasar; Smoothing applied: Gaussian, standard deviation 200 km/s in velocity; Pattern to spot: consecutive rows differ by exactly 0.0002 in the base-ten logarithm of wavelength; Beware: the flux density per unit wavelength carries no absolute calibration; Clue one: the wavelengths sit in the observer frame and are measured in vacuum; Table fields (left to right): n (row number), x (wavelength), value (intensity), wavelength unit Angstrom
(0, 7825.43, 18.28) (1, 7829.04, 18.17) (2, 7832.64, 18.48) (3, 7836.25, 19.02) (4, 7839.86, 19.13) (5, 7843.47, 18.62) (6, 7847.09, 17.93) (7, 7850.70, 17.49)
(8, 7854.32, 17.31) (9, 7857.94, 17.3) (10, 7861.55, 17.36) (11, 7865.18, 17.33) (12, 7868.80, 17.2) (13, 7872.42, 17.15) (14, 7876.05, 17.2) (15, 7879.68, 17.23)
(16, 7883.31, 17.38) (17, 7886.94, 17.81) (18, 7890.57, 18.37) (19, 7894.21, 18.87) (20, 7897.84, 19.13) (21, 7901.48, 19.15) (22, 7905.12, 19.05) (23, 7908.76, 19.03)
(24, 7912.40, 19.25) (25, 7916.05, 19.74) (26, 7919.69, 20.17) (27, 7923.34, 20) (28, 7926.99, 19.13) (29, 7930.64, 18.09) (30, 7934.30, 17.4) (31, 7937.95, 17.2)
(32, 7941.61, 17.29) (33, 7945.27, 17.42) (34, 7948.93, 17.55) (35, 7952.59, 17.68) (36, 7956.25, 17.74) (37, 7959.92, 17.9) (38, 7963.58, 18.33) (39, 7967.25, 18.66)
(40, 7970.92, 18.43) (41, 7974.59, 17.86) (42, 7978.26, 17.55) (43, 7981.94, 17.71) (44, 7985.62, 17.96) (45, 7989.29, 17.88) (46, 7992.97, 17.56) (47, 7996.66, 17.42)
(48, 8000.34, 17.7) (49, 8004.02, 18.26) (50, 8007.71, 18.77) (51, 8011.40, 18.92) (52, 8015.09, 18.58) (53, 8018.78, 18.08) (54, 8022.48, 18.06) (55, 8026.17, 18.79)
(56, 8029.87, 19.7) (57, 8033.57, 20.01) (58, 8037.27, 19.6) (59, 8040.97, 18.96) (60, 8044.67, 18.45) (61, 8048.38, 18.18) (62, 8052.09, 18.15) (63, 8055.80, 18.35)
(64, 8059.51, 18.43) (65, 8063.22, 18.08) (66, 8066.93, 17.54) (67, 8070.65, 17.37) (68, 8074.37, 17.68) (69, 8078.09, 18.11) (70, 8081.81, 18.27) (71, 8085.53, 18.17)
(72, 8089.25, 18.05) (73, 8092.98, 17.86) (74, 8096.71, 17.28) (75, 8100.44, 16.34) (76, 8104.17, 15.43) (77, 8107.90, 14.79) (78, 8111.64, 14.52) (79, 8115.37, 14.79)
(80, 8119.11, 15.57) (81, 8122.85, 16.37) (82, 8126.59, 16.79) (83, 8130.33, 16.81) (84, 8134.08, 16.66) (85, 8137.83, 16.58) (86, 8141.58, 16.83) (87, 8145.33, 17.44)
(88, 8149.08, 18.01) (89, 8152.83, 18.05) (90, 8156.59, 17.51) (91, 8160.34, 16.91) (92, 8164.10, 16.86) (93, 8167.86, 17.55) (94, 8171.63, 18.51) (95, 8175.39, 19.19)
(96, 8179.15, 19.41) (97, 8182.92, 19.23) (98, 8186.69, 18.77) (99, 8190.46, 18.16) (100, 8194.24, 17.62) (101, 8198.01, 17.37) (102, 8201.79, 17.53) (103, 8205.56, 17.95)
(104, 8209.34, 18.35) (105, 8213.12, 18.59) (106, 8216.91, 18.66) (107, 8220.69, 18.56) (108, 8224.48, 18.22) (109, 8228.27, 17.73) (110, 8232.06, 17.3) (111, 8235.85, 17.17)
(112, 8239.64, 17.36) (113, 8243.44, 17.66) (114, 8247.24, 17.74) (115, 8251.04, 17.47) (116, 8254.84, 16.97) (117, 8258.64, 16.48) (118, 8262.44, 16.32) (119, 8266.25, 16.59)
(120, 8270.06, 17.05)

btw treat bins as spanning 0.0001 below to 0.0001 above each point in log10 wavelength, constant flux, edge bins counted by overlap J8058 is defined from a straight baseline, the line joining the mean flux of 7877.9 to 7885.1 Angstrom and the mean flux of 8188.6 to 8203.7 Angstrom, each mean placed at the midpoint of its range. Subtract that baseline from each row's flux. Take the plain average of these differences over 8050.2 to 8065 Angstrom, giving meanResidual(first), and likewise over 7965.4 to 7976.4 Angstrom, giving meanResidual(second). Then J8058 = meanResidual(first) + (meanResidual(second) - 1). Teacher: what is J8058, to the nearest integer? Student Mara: 1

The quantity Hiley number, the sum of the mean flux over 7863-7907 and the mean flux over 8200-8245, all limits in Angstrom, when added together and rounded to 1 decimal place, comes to 35.9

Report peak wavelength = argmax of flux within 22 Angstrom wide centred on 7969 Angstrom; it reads 7967.25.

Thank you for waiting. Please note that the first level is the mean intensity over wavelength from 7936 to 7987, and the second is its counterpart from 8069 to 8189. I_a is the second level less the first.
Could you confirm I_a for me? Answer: -0.56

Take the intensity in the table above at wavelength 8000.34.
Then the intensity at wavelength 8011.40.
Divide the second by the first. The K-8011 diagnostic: 1.07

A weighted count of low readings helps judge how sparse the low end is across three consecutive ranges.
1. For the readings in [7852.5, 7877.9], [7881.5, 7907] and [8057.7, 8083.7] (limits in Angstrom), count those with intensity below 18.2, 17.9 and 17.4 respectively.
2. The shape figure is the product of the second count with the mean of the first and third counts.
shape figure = 8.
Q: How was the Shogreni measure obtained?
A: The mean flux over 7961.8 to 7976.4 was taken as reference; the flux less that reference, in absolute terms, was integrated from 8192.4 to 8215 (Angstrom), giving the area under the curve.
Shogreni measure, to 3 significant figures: 11.7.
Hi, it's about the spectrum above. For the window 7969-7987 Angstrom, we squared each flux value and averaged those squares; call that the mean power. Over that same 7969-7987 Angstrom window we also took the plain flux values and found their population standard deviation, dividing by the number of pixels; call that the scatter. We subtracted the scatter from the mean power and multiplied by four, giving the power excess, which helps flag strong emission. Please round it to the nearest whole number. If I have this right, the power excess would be 1281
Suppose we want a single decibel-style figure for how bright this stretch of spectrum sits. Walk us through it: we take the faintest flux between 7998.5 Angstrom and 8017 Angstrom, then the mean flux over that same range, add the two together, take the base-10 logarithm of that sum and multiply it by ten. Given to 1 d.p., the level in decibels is 15.6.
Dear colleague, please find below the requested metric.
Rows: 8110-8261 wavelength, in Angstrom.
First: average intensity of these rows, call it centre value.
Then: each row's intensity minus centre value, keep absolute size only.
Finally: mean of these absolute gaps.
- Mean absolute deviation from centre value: 0.8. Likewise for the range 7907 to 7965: 0.9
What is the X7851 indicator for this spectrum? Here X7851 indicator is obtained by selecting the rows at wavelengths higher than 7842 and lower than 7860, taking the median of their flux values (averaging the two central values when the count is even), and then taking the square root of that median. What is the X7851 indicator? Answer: 4.18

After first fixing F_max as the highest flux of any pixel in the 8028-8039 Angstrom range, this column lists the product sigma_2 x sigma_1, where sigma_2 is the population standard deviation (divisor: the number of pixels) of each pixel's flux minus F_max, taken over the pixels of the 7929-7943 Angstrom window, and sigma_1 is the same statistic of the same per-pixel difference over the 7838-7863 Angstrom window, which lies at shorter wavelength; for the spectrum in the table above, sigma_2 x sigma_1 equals 0.237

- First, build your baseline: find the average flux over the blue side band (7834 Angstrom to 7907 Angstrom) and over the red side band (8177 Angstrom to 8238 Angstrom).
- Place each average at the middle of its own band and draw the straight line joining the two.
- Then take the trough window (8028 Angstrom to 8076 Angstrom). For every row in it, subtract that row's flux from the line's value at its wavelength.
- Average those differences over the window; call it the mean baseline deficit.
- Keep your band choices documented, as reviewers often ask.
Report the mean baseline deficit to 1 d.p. -0.4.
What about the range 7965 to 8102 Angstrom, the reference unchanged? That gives -0.1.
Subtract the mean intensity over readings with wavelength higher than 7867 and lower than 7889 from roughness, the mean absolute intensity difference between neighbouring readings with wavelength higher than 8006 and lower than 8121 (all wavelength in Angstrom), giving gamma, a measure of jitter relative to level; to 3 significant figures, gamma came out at -16.9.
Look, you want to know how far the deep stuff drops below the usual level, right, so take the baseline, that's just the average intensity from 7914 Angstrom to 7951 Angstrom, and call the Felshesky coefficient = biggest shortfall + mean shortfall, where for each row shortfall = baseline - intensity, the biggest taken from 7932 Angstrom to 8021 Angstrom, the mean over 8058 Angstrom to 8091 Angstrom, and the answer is 1.6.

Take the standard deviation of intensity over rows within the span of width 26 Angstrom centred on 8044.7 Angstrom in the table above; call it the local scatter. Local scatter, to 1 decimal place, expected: 0.7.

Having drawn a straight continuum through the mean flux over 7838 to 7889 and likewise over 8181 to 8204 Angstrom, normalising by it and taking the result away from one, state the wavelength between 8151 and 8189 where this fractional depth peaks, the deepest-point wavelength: 8164.10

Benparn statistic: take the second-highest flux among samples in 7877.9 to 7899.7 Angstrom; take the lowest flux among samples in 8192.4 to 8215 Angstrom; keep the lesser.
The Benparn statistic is 17.4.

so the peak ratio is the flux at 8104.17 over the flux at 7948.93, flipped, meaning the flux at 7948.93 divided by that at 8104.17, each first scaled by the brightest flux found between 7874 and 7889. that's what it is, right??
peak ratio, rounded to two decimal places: 1.14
